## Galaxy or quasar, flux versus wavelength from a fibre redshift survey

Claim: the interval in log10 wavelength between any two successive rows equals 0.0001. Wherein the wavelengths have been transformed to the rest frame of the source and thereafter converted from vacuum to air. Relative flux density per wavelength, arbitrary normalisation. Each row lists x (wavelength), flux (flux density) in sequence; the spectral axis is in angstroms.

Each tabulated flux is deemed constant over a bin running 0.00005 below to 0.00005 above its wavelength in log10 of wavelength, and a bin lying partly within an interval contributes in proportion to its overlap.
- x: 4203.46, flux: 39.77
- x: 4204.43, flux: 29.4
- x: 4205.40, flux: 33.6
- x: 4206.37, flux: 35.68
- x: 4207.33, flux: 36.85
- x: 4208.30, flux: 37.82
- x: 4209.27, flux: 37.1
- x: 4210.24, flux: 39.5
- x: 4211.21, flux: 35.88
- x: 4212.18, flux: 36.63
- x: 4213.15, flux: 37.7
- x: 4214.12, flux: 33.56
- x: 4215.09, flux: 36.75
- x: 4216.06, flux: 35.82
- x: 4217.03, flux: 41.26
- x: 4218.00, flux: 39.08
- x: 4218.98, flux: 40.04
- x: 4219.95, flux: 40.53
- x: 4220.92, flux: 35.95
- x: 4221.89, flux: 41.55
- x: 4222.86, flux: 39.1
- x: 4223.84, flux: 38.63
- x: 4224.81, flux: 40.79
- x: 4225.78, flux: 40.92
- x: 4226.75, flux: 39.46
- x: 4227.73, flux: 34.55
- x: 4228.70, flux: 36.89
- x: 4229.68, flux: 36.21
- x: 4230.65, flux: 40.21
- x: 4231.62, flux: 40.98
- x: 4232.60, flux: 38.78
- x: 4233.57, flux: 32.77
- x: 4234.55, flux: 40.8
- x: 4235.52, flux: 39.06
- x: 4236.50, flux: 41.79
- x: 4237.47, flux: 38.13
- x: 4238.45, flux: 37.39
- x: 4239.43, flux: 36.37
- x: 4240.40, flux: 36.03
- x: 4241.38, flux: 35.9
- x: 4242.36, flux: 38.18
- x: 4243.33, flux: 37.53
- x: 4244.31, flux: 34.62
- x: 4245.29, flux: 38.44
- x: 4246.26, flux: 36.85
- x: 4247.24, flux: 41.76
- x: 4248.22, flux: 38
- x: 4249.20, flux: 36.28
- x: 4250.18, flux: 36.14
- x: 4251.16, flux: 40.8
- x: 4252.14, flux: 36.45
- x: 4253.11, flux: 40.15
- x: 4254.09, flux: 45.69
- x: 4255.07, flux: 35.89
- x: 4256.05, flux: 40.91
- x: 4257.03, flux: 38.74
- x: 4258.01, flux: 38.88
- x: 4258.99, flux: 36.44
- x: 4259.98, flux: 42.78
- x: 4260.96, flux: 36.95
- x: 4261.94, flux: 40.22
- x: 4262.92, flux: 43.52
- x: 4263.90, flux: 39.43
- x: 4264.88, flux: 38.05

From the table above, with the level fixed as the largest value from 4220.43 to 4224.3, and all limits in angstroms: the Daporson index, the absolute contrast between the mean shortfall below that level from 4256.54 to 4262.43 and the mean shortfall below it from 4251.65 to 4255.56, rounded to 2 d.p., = 0.54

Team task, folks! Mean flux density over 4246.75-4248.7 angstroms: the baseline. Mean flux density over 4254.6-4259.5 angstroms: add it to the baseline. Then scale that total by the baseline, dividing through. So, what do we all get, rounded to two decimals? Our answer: 1.96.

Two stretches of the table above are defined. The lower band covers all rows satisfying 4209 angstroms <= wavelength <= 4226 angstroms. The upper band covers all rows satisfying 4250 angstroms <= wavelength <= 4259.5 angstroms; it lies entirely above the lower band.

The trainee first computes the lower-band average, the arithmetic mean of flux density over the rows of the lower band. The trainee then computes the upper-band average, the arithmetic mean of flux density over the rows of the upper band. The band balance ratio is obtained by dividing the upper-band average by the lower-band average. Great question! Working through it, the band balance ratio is 1.02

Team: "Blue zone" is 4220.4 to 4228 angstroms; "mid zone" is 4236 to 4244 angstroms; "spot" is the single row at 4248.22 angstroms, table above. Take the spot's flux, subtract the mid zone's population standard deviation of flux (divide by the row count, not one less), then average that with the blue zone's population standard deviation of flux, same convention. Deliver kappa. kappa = 19.3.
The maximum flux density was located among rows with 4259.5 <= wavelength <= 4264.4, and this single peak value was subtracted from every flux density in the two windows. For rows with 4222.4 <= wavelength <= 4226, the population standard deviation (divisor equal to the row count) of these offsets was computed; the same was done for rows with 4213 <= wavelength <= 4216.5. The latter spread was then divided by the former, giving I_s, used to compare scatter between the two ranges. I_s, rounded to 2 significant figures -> 1.5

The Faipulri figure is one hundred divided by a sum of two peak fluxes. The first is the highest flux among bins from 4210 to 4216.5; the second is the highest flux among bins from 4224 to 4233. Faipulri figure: 1.24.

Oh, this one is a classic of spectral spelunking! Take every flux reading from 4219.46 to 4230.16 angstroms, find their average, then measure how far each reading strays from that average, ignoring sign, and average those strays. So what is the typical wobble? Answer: 1.96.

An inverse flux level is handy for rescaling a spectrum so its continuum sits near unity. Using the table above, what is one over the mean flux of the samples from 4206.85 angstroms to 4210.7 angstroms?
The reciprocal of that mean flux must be 0.0264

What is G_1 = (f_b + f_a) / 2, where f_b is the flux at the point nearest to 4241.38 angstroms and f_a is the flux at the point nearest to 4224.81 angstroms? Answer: 38.3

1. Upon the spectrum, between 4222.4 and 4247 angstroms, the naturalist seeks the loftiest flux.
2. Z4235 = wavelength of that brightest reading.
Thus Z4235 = 4236.50 angstroms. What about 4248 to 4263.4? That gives 4254.09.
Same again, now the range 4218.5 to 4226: 4221.89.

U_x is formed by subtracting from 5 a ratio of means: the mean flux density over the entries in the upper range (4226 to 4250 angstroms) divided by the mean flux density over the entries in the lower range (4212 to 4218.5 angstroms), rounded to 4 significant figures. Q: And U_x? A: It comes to 3.986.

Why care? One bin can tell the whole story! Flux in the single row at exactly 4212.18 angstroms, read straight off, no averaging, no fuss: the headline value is 36.63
